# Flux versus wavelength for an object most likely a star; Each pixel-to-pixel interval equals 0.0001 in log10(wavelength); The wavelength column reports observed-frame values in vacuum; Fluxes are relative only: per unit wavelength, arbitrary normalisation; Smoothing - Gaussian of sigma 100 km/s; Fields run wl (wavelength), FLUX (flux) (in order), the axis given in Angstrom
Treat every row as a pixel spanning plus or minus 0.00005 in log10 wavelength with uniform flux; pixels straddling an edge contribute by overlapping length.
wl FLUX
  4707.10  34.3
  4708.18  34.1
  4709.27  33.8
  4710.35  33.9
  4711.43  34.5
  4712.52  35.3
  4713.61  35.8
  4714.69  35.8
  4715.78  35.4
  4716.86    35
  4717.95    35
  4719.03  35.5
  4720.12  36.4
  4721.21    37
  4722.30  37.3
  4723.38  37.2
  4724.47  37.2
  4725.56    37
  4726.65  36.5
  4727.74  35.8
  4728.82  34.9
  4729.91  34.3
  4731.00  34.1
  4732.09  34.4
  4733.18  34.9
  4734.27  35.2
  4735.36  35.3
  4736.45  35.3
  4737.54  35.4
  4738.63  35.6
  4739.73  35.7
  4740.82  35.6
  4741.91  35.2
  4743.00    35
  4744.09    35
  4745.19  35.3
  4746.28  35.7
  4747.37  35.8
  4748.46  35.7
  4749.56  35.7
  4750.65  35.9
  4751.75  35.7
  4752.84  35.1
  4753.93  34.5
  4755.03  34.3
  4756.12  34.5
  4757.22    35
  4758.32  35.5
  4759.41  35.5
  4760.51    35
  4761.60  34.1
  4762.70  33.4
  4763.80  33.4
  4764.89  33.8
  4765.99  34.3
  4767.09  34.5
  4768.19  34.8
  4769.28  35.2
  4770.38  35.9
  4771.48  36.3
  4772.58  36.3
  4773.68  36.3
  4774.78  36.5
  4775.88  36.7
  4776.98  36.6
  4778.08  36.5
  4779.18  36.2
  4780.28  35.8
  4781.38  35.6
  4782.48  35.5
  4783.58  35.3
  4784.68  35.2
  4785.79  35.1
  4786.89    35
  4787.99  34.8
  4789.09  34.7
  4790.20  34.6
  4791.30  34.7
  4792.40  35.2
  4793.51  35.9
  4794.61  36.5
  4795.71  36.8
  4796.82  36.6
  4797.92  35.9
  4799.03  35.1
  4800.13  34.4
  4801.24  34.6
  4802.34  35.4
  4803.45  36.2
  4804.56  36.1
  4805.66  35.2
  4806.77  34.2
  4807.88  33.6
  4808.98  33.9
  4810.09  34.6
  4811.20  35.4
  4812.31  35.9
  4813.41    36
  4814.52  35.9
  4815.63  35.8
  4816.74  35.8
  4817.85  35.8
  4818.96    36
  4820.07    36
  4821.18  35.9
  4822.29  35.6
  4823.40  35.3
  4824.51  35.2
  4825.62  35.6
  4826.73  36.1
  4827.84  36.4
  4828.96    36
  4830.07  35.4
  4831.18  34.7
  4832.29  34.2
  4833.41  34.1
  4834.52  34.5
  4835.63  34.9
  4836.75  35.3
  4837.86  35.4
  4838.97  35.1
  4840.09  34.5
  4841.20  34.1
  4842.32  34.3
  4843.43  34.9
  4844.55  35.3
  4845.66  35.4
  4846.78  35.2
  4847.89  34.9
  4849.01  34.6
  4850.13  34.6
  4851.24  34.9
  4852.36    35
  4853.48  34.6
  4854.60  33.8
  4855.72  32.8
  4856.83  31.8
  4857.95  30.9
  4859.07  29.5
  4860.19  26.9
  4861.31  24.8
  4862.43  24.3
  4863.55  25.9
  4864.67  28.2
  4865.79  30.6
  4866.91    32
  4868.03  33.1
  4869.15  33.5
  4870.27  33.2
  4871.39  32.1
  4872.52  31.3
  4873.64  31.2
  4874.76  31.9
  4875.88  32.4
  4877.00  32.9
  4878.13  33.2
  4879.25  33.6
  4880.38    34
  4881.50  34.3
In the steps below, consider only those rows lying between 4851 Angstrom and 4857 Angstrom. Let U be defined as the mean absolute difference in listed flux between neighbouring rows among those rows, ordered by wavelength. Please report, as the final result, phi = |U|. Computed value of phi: 0.66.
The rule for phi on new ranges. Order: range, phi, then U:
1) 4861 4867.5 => 1.64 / 1.64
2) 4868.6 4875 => 0.60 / 0.60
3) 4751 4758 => 0.42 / 0.42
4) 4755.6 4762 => 0.48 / 0.48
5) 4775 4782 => 0.22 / 0.22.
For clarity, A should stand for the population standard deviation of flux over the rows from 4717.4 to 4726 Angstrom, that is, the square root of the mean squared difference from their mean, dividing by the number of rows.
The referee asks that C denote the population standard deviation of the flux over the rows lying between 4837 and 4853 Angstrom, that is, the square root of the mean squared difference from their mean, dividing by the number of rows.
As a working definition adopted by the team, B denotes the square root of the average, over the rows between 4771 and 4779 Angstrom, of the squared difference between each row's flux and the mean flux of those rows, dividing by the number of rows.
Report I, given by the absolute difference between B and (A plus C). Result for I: 1.1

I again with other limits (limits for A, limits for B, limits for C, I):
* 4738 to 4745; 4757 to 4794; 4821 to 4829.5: 0.2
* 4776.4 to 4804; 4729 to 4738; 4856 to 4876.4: 3.1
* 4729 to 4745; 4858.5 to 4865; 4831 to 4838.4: 0.9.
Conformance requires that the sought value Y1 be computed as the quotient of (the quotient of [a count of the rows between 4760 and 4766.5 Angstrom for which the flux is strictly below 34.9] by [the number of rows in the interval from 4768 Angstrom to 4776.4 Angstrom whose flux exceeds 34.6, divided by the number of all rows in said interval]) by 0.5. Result 10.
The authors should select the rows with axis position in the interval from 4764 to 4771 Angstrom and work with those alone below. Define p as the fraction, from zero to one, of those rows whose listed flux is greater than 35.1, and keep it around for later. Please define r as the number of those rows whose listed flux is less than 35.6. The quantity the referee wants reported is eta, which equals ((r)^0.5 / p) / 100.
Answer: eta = 0.07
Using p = 0.33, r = 5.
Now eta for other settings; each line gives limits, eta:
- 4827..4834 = 0.04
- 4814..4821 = 0.00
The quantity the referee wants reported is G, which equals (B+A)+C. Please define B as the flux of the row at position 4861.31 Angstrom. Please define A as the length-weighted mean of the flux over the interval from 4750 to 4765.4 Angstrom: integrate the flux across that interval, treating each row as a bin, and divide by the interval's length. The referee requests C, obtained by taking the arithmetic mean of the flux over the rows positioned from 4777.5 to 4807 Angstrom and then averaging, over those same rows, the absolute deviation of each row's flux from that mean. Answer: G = 60.1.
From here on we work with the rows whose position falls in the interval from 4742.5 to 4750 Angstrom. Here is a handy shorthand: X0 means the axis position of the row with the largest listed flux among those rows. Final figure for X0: 4747.37 Angstrom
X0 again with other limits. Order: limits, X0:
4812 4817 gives 4813.41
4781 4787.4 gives 4781.38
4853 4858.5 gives 4853.48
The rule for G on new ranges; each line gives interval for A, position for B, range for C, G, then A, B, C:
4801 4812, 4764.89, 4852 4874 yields 71.3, 34.9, 33.8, 2.52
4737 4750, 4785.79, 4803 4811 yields 71.4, 35.5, 35.1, 0.86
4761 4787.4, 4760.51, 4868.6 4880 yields 71.1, 35.3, 35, 0.75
